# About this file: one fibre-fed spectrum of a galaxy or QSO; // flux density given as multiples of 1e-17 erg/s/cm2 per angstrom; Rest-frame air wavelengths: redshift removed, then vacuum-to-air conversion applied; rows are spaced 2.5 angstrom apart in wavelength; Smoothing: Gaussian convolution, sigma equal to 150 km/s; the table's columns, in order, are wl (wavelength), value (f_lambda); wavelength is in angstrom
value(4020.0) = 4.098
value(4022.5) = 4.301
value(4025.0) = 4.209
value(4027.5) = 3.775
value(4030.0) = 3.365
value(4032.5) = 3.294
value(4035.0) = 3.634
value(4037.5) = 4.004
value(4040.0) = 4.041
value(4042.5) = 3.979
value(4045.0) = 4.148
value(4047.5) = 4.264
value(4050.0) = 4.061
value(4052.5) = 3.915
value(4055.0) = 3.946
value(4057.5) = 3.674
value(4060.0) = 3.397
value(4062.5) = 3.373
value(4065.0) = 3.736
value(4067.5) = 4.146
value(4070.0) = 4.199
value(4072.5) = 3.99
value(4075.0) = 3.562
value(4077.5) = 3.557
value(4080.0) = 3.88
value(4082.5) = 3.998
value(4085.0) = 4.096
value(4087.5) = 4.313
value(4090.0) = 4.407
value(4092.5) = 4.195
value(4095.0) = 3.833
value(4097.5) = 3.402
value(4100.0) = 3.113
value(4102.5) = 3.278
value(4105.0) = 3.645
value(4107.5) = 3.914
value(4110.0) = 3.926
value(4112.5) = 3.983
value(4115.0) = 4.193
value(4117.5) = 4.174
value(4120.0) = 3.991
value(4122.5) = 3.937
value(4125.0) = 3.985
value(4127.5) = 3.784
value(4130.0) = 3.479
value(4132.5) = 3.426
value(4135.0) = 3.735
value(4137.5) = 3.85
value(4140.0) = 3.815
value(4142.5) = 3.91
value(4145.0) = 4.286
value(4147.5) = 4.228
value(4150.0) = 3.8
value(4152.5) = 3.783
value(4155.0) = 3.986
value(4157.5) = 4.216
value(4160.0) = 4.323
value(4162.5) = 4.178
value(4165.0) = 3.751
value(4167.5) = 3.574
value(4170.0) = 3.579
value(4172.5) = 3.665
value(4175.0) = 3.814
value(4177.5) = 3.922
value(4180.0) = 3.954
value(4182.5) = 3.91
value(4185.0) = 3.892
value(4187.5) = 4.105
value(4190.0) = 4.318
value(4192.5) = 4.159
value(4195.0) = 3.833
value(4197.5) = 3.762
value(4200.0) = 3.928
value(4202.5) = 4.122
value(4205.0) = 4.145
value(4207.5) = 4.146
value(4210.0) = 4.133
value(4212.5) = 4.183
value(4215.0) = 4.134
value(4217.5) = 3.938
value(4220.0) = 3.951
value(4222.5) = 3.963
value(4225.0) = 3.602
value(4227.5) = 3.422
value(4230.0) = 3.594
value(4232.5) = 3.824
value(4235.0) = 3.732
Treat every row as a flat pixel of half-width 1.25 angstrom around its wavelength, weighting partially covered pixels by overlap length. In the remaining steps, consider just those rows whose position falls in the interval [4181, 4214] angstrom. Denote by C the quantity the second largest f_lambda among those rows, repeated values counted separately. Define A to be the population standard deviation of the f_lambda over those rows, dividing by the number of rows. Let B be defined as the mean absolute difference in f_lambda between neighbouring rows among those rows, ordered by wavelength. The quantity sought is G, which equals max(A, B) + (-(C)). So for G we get -4.03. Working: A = 0.16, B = 0.12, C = 4.183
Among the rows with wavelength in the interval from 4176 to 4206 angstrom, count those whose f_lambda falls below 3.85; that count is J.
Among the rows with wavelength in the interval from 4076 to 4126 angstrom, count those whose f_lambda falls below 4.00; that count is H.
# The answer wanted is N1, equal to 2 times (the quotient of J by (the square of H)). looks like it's 0.02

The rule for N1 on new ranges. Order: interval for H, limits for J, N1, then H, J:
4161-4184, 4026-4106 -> 0.47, 8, 15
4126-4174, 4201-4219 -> 0.00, 14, 0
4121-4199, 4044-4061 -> 0.01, 23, 2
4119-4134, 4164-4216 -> 0.39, 6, 7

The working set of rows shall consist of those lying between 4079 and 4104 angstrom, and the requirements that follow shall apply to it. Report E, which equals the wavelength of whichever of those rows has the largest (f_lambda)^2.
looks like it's 4090.0 angstrom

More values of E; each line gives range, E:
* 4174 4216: 4190.0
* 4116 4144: 4117.5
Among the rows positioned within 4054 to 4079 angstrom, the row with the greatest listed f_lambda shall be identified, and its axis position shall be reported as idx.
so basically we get 4070.0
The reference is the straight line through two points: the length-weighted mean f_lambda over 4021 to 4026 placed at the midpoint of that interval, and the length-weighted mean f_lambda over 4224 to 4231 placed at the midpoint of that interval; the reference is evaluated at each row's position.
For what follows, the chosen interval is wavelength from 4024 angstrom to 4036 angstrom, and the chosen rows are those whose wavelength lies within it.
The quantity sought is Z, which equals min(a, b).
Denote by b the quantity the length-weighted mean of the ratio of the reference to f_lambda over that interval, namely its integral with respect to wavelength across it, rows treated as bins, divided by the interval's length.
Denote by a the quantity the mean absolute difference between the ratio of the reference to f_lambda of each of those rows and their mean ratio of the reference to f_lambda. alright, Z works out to 0.083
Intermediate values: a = 0.083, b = 1.17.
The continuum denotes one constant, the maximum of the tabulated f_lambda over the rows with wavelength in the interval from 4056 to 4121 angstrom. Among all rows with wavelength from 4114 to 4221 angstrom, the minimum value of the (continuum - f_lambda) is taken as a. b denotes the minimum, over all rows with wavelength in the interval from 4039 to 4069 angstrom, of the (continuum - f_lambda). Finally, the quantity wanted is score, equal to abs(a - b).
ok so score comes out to 0.059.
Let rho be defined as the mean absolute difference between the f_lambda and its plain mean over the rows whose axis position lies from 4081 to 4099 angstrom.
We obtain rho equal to 0.249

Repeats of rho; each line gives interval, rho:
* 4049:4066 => 0.212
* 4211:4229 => 0.213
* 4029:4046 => 0.300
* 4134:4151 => 0.178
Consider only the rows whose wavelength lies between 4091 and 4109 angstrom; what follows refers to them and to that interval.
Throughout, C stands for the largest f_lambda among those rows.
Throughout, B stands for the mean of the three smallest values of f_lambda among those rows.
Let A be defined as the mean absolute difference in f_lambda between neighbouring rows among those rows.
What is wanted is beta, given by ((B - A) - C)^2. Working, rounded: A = 0.31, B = 3.26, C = 4.195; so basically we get 1.55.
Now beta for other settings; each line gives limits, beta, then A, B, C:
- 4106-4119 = 0.11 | 0.07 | 3.94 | 4.193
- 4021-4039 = 1.34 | 0.29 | 3.43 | 4.301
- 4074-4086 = 0.32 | 0.14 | 3.67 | 4.096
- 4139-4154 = 0.46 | 0.19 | 3.80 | 4.286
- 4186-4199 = 0.37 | 0.19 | 3.90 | 4.318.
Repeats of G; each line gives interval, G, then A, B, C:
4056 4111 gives -3.96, 0.35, 0.23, 4.313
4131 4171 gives -4.02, 0.27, 0.18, 4.286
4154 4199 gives -4.09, 0.23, 0.15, 4.318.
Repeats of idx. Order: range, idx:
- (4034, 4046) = 4045.0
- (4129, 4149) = 4145.0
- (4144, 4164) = 4160.0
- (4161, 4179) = 4162.5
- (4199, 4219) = 4212.5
